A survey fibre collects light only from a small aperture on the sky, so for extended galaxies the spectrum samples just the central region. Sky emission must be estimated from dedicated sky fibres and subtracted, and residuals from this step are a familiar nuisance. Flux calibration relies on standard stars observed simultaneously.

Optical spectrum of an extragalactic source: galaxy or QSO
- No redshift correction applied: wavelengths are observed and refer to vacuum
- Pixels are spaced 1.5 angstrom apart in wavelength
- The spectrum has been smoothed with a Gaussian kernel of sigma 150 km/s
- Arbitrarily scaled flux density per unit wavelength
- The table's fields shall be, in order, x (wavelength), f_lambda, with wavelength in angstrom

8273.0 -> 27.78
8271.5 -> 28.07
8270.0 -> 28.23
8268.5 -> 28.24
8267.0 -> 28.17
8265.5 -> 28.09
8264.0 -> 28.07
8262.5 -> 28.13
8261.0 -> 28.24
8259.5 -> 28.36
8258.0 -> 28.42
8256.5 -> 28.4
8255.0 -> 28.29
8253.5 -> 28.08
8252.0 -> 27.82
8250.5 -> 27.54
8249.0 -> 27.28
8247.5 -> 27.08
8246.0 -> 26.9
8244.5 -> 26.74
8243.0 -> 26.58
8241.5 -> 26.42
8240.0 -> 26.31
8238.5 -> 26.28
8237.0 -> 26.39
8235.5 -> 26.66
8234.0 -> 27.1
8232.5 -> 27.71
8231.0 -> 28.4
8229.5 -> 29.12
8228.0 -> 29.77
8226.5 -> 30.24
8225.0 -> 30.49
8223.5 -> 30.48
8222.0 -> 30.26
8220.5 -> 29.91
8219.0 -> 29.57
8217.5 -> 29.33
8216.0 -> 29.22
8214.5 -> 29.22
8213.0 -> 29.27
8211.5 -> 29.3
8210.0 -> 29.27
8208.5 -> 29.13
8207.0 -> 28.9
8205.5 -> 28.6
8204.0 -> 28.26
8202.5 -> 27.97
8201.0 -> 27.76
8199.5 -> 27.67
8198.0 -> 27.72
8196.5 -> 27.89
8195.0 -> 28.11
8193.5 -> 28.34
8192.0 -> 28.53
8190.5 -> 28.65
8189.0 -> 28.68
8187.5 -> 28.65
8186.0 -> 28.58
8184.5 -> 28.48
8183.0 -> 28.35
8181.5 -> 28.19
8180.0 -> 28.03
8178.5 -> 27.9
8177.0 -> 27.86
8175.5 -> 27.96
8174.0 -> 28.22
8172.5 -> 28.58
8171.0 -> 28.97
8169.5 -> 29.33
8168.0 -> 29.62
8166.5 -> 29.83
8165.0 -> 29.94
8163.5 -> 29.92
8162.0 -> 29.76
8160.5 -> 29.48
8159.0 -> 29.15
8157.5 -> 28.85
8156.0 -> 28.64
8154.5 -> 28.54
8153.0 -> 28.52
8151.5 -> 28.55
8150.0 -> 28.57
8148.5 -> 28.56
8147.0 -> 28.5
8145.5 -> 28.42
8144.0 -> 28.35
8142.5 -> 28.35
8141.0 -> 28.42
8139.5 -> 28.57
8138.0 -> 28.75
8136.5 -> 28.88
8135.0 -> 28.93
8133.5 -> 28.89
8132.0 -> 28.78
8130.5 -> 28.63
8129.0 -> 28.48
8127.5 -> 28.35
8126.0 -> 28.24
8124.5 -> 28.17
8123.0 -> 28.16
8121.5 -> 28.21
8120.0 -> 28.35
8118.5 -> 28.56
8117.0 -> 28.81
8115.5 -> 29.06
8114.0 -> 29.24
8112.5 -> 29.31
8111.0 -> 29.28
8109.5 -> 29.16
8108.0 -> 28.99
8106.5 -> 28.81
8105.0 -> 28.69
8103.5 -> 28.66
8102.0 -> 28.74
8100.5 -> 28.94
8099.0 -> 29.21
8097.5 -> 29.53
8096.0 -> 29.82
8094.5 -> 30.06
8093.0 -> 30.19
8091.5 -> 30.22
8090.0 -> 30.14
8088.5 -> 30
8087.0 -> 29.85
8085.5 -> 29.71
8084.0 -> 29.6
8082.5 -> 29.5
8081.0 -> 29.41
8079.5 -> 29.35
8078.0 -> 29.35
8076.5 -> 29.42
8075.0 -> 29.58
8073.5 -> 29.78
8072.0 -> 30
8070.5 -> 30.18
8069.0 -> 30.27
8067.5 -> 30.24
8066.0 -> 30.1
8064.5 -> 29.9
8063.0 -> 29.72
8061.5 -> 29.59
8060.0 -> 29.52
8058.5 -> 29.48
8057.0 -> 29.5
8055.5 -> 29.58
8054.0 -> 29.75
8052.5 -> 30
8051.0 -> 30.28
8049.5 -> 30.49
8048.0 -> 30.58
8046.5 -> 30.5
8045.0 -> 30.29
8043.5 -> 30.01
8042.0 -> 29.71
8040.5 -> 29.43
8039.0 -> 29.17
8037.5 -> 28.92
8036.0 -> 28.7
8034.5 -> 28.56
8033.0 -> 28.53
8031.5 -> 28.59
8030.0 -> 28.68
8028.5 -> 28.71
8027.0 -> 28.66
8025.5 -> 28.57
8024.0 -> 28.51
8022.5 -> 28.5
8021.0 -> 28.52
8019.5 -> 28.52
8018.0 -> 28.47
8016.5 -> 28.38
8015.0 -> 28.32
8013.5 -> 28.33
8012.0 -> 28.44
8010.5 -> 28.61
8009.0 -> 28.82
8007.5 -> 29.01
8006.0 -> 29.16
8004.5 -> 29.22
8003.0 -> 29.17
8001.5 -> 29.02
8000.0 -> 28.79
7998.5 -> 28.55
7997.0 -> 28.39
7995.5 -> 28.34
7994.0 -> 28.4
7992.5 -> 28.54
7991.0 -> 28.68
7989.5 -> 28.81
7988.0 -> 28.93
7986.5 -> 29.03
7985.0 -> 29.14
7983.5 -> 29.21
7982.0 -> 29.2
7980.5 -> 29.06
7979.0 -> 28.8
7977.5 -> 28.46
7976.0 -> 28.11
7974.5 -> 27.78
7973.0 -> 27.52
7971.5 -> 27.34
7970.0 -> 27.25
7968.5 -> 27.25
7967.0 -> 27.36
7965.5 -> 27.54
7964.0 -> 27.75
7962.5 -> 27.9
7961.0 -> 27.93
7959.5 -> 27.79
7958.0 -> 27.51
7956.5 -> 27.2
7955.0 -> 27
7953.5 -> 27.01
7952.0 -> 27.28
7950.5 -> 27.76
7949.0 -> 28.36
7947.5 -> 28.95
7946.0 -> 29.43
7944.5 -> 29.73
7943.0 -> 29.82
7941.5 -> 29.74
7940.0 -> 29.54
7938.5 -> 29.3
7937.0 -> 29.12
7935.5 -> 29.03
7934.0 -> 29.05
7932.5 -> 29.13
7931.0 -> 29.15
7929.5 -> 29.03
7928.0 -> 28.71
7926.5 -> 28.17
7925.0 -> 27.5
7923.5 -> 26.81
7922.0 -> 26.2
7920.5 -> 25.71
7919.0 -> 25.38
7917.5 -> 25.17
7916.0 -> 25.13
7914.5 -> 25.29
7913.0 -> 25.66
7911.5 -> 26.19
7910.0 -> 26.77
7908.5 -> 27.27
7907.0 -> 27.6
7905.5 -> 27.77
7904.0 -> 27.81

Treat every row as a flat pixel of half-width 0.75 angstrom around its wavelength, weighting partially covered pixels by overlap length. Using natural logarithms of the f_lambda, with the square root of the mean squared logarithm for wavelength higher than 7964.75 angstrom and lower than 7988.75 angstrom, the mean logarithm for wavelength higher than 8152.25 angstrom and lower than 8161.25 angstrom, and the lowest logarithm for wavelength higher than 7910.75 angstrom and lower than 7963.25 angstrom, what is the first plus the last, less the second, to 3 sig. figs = 3.20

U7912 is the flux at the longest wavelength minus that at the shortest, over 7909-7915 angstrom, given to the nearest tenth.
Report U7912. -1.5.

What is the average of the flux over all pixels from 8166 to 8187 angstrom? 28.6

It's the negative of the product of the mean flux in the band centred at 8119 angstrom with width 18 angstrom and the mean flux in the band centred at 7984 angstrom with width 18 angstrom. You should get -826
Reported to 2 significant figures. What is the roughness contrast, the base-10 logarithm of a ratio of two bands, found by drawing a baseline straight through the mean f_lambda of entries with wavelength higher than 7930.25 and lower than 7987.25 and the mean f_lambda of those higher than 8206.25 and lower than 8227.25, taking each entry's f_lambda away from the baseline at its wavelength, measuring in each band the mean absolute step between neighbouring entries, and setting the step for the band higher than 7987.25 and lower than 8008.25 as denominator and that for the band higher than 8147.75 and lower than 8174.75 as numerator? 0.16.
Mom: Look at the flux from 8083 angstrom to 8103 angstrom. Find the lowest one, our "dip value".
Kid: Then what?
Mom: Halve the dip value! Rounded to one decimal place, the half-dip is 14.4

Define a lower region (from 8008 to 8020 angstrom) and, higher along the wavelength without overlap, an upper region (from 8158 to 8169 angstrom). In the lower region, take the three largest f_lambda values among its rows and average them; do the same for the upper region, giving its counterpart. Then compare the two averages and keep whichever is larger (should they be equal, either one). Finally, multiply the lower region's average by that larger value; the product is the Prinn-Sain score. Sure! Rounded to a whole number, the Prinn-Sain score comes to 857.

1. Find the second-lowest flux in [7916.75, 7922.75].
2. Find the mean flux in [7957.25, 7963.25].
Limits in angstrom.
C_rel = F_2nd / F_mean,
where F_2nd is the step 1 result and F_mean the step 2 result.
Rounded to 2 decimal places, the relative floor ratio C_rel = 0.91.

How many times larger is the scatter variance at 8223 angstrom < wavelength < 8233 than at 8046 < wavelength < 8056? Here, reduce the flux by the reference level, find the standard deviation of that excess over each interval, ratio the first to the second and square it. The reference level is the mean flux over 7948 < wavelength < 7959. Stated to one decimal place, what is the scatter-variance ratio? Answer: 7.5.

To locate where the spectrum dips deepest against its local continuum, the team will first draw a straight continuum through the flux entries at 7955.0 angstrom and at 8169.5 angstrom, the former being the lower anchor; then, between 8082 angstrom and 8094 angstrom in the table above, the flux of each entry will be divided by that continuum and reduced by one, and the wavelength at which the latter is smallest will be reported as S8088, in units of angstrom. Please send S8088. 8082.5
